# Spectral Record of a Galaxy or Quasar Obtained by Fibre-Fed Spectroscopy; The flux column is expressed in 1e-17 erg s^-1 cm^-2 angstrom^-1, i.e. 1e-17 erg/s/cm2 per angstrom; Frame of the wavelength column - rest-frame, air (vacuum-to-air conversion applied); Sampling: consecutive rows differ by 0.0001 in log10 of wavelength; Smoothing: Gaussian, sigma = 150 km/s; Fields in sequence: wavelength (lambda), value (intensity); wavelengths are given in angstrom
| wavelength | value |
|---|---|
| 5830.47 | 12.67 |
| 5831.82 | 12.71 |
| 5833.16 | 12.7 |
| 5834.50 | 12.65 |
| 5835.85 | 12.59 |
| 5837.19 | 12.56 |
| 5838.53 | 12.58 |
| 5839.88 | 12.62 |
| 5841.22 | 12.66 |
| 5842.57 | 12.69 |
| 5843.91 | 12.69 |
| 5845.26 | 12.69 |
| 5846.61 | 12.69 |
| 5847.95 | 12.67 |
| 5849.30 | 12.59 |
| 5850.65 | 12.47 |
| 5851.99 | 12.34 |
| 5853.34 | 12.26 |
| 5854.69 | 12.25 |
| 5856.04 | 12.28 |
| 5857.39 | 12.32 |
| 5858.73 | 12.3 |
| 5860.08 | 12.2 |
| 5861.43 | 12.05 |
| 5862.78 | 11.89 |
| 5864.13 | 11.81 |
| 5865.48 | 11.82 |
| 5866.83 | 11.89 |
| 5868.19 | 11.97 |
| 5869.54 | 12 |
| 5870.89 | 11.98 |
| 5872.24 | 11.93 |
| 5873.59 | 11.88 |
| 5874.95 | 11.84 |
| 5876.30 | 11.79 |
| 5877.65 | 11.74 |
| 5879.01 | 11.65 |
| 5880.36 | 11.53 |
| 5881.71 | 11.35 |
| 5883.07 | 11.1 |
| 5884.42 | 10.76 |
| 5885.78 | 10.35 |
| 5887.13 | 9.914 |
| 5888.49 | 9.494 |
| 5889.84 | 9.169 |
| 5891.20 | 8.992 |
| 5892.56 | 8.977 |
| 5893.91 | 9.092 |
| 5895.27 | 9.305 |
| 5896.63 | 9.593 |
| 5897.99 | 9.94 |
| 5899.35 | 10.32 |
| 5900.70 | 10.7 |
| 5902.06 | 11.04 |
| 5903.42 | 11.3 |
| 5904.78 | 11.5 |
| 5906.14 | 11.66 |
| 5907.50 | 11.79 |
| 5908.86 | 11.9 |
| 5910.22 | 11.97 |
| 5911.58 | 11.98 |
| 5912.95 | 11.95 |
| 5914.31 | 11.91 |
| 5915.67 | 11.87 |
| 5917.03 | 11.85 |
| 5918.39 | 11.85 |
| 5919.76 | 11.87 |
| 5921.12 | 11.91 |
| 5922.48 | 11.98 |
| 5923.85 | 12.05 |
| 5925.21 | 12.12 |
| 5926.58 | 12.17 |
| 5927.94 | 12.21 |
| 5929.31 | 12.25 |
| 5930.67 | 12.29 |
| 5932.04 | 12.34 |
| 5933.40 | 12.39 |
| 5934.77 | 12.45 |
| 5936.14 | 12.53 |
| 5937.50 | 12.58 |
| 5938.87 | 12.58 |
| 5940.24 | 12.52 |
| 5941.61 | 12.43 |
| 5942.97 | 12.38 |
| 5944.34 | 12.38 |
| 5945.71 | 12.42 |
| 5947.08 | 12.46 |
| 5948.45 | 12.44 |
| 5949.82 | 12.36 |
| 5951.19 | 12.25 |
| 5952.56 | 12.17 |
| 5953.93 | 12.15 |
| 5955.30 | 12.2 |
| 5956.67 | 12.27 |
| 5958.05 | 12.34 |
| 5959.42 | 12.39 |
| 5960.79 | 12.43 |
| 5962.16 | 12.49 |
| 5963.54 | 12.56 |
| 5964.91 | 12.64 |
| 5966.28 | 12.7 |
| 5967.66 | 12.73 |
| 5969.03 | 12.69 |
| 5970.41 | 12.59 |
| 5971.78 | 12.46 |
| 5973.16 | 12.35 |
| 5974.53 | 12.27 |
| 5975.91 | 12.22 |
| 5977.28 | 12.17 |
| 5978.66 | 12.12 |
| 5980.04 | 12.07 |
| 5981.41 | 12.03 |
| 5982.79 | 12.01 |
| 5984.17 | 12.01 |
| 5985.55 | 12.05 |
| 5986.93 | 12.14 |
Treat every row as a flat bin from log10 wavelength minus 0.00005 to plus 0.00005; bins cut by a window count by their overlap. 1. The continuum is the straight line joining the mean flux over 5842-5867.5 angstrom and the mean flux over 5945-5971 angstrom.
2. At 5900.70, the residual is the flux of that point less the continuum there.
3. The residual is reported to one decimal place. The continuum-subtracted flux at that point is -1.7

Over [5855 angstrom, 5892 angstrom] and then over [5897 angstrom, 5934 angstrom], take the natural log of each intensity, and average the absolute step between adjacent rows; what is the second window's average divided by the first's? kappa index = 0.69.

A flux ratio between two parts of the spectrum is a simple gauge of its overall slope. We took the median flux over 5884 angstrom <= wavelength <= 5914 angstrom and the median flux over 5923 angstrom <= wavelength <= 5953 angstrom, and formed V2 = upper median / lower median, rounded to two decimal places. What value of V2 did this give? 1.18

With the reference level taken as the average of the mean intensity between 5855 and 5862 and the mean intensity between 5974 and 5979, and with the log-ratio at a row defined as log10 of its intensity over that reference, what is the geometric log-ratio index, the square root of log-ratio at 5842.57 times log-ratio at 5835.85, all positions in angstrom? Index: 0.015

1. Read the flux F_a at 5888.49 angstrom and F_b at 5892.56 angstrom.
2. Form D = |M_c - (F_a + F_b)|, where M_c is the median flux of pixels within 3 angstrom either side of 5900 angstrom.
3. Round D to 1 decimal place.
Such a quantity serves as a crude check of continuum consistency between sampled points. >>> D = 8.0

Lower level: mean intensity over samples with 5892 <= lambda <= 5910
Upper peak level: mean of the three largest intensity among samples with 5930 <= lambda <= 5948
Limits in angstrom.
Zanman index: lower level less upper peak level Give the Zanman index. -2.0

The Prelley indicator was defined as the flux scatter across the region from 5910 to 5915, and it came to 0.03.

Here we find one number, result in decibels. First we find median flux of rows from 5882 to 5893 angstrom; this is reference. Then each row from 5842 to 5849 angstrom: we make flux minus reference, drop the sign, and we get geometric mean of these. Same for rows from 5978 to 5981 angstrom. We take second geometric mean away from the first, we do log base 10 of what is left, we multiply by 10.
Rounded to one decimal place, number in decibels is -2.3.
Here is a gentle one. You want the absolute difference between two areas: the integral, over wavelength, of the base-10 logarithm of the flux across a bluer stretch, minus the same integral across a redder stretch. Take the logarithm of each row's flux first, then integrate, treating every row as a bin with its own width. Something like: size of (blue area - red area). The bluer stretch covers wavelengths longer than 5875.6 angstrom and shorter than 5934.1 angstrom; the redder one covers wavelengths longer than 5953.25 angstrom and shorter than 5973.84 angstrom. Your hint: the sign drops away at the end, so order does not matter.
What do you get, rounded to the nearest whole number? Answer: 39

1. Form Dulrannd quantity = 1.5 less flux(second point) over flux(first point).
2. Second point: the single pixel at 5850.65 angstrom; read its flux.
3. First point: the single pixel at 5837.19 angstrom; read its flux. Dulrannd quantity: 0.51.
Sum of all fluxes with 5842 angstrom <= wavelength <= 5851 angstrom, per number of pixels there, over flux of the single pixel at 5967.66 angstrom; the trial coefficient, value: 0.99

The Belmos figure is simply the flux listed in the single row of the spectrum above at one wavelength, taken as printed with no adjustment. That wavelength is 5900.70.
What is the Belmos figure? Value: 10.7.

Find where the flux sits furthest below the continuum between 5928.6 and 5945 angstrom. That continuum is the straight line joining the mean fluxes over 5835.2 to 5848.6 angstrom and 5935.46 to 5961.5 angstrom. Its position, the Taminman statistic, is 5929.31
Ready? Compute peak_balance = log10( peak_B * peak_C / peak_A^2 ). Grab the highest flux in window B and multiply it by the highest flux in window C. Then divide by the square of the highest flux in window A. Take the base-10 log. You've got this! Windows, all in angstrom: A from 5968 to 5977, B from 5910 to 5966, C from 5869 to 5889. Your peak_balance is -0.026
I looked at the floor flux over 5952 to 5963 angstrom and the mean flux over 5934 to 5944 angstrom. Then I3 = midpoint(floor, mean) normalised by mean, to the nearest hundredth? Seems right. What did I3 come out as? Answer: 0.99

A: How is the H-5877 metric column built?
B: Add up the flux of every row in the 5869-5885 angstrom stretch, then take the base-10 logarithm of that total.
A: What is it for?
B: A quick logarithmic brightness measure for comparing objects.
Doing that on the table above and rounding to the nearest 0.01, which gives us 2.14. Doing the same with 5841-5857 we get 2.18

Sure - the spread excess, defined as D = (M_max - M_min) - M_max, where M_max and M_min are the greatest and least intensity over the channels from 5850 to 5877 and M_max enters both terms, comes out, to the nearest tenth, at -11.8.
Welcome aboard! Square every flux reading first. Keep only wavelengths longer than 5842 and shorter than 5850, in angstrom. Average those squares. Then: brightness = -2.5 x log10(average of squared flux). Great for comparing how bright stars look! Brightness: -5.51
